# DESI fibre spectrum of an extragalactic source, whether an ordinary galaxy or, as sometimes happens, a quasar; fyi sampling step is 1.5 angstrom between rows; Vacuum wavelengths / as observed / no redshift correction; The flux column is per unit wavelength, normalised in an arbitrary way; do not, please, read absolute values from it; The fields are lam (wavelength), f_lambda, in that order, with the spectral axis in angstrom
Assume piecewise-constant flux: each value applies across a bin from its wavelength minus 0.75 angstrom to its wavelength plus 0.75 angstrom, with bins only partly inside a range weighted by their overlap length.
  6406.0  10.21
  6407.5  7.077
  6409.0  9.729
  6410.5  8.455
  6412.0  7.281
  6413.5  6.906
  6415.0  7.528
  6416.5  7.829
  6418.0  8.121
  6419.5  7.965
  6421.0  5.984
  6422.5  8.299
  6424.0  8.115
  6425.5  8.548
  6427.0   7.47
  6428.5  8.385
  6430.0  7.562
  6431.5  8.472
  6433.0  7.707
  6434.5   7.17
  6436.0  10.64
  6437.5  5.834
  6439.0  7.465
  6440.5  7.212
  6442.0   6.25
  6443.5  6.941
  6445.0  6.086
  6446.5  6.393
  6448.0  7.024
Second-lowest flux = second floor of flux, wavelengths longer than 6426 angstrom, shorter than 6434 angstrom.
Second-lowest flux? 7.562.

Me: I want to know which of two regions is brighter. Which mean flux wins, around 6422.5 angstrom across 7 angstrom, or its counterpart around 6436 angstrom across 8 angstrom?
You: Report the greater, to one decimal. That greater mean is 7.8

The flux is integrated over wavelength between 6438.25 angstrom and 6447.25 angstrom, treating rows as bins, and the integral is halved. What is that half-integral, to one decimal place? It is 30.3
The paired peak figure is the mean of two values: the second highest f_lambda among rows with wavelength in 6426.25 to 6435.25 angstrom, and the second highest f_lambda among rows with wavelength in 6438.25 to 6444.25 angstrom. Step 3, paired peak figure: 7.80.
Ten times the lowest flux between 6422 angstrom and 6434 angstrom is 75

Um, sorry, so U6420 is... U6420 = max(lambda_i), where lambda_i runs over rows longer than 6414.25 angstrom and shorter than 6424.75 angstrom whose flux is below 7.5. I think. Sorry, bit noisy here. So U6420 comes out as 6421.0 angstrom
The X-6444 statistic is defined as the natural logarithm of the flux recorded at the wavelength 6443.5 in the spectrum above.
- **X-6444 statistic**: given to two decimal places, 1.94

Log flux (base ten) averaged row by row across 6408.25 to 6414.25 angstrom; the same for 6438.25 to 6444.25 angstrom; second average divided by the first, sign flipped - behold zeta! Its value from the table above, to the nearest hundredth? -0.93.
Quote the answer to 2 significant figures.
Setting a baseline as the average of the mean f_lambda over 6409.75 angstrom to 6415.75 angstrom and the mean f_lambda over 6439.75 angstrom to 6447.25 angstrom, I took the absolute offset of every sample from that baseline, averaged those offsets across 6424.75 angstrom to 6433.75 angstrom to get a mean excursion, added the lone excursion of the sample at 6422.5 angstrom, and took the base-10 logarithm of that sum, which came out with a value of 0.34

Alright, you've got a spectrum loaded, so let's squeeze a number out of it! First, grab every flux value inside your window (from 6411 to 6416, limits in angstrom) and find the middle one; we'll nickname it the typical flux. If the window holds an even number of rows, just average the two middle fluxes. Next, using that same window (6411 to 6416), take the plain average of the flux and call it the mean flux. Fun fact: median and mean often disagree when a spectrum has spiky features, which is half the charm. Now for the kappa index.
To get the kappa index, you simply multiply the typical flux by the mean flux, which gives 53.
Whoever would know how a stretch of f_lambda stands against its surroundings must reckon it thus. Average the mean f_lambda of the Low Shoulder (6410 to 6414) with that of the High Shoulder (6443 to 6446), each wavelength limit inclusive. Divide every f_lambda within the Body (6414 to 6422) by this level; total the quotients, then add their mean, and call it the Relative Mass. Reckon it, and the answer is 6.4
